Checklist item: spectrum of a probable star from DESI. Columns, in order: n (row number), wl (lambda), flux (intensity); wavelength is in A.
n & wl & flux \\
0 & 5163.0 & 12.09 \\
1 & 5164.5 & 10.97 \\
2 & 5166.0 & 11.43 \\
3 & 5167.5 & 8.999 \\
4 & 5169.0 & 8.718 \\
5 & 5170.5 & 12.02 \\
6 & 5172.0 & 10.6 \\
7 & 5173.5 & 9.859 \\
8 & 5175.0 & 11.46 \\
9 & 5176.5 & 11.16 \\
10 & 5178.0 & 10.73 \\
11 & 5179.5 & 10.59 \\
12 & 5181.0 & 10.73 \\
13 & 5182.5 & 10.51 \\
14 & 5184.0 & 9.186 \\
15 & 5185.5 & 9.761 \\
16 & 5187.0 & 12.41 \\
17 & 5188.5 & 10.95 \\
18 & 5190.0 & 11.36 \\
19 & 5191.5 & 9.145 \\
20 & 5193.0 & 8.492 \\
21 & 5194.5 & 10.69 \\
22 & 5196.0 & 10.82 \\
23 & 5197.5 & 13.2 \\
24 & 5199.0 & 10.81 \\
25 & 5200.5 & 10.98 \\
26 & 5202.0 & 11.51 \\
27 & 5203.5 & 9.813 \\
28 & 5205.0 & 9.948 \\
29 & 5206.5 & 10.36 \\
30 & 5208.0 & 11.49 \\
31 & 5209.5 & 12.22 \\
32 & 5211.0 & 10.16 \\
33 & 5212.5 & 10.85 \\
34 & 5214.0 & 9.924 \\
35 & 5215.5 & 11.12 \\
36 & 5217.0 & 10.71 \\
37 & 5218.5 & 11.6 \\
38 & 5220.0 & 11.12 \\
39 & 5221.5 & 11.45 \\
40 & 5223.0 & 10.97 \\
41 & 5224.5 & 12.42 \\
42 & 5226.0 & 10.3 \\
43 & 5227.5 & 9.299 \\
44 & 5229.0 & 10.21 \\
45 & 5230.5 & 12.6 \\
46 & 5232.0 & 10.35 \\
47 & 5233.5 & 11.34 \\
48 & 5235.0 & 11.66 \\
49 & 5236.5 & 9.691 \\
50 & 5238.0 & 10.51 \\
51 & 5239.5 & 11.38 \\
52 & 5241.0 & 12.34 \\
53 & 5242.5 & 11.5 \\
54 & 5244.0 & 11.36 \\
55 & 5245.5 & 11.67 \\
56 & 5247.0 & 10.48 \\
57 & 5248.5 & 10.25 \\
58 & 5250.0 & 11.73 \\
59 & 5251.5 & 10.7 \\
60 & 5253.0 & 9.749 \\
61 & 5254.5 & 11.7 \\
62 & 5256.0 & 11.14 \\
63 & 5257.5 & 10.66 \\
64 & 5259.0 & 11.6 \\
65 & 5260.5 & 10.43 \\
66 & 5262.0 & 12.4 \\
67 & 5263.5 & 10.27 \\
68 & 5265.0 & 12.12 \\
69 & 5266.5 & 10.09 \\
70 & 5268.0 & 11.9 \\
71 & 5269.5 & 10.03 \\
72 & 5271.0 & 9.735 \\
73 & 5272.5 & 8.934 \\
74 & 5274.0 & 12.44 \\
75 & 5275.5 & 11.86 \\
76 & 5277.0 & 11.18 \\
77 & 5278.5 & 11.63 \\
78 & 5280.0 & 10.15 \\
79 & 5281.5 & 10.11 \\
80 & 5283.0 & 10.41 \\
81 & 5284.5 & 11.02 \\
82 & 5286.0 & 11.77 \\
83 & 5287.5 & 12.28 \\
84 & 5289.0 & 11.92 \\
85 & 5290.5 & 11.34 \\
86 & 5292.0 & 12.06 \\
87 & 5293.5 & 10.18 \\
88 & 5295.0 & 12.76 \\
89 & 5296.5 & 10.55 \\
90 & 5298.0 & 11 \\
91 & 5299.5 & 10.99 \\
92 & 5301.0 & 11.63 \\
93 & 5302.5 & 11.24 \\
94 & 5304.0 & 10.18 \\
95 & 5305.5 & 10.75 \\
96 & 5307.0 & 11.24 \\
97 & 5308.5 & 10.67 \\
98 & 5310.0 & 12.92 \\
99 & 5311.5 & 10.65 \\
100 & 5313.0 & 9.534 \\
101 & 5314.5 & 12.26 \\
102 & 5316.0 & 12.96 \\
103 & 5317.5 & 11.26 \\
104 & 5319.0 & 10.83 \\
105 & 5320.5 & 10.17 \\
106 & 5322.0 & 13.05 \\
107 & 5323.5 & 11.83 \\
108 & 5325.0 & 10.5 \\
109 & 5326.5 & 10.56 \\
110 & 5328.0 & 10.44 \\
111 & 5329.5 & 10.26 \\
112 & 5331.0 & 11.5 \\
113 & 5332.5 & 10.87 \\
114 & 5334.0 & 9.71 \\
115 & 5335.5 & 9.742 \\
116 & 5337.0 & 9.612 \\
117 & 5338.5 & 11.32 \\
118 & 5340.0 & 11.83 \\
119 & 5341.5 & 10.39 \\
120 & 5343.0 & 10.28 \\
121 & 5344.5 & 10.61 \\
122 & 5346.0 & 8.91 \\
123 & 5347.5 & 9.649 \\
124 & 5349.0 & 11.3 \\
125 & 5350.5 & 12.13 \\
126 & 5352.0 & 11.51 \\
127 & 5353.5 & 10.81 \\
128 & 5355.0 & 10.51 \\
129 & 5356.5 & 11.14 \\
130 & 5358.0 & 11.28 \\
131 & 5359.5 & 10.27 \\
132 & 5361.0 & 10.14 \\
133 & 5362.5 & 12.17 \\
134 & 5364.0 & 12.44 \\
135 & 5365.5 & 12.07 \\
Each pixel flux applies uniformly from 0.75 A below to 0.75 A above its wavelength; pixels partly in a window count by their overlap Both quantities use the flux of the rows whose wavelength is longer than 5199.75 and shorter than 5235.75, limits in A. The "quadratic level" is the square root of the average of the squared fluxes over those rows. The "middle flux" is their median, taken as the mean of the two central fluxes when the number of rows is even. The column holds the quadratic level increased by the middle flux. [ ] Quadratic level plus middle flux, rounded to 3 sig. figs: 21.9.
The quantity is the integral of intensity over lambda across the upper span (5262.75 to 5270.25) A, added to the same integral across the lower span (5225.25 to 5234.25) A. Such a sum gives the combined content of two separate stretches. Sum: 178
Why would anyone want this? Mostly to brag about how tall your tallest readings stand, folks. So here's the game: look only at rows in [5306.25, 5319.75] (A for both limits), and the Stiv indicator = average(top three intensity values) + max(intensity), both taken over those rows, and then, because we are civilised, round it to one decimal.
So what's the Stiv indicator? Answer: 25.7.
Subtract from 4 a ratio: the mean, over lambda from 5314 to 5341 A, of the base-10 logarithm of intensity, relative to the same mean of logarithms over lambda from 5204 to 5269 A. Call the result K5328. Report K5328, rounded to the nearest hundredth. 3.00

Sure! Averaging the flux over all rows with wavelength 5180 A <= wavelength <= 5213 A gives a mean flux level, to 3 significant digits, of 10.7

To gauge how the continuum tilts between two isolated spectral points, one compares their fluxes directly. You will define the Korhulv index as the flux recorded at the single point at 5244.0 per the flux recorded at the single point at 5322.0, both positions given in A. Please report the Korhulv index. 0.87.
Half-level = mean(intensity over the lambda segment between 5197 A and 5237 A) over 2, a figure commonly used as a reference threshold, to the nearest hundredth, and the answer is 5.48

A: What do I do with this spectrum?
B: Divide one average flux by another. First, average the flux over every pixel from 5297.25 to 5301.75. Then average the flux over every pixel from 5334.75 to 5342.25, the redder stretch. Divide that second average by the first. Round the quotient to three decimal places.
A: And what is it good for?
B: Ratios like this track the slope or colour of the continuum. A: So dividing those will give 0.944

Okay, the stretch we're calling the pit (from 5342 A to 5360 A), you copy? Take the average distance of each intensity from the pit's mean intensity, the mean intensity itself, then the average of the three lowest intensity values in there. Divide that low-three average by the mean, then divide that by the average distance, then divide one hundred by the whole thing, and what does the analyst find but 74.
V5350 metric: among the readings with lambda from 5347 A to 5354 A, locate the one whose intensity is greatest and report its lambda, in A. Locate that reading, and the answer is 5350.5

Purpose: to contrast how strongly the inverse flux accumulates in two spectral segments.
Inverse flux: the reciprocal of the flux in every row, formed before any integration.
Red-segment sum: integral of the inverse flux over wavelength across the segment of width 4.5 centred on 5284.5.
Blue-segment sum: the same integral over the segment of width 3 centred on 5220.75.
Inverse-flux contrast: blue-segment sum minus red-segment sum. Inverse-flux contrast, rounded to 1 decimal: -0.1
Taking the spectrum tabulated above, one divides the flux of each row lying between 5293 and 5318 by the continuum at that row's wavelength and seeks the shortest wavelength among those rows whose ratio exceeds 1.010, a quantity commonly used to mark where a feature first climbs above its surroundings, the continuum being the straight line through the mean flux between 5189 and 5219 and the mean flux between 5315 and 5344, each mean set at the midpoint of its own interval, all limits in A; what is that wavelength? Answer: 5295.0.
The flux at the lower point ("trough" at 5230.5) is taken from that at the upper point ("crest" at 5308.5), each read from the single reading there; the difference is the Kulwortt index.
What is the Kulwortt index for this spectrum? -1.9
